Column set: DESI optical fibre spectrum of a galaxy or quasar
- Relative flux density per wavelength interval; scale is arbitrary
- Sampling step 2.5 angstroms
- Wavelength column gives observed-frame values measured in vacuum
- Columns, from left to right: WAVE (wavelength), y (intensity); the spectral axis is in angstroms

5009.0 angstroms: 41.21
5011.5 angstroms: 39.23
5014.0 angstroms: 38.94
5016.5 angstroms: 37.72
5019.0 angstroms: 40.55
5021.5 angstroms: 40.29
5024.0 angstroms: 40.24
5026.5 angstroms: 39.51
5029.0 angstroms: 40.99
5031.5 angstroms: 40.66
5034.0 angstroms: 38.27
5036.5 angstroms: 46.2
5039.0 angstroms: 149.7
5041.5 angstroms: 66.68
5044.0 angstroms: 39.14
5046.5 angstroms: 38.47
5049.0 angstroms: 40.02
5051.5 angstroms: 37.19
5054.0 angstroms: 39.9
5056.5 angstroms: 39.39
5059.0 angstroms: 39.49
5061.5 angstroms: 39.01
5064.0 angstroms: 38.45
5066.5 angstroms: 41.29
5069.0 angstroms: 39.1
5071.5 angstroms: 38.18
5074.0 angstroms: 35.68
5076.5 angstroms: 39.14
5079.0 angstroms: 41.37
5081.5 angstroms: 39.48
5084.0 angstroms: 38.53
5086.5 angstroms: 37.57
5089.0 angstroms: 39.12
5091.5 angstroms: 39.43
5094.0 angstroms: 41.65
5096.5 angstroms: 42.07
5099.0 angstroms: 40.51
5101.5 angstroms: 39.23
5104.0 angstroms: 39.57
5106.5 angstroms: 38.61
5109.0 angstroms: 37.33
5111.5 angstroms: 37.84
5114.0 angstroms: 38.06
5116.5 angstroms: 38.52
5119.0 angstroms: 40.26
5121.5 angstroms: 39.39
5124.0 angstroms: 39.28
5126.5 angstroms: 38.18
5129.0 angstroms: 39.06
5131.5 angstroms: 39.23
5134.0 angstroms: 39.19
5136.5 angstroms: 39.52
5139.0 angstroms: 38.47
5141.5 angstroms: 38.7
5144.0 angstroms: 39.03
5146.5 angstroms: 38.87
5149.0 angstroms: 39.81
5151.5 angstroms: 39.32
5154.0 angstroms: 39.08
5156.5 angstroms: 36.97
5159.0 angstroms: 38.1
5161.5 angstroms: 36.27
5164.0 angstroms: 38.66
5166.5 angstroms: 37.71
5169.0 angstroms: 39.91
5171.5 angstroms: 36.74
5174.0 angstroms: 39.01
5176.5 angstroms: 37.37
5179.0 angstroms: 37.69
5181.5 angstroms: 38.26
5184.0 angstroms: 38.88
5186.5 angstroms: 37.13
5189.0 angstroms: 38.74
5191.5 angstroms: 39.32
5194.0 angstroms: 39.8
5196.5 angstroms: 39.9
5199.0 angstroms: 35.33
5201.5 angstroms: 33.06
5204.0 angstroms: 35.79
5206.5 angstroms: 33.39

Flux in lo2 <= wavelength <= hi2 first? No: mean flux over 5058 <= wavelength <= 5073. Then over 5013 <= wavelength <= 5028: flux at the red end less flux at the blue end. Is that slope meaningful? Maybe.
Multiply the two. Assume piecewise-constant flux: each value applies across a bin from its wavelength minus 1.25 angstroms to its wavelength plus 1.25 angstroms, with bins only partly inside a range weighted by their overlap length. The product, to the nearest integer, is 22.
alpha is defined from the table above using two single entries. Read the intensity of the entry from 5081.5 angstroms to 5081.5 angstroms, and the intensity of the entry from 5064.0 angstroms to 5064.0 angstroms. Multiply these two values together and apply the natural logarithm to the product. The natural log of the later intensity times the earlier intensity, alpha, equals 7.33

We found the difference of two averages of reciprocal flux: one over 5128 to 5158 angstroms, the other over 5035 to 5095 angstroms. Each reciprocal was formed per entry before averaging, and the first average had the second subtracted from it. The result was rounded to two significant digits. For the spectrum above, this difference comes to 0.0015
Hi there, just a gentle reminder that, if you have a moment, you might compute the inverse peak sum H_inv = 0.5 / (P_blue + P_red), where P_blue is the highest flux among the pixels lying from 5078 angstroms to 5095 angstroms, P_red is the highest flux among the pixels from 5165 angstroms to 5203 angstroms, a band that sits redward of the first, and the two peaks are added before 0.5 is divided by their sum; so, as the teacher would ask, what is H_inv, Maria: 0.0061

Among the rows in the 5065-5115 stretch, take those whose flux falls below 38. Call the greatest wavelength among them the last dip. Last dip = 5111.5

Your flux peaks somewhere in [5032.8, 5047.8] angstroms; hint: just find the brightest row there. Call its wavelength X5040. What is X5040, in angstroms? 5039.0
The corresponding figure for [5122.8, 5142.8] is 5136.5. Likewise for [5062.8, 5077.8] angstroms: 5066.5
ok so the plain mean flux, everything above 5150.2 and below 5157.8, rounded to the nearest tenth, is 38.5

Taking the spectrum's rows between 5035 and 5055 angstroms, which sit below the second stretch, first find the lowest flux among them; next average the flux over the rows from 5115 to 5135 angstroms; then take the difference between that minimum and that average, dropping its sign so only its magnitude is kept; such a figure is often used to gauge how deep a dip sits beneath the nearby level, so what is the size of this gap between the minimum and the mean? 1.9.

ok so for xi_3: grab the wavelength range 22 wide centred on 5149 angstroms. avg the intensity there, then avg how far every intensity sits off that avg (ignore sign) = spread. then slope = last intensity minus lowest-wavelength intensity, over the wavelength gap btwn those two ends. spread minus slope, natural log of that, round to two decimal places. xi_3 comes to -0.52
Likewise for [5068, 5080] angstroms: 0.17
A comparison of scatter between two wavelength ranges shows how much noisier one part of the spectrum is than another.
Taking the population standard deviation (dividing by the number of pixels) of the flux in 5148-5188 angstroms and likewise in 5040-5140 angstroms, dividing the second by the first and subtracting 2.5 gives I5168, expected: 2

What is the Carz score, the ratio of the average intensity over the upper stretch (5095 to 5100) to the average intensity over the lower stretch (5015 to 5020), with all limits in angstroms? 1.06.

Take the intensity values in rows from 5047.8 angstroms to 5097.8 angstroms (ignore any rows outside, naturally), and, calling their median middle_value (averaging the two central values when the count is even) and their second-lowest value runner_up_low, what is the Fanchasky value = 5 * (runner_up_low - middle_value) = -10.4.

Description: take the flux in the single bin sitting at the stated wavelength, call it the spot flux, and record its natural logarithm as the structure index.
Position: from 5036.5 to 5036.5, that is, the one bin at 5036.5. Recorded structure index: 3.83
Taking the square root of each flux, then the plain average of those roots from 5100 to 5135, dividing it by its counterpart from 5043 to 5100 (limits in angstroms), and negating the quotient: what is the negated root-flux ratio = -0.994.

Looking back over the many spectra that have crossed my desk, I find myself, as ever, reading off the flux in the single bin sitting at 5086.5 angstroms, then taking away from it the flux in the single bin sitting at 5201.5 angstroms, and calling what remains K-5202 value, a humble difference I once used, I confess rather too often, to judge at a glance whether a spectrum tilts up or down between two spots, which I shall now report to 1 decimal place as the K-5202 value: 4.5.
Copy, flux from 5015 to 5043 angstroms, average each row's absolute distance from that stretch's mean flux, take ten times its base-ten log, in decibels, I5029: 13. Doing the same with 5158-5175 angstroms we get 0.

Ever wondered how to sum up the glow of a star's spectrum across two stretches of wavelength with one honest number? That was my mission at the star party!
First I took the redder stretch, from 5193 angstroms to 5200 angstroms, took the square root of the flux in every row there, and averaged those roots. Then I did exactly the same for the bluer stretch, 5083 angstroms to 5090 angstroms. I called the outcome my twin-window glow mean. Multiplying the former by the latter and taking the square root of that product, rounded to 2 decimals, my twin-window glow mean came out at 6.19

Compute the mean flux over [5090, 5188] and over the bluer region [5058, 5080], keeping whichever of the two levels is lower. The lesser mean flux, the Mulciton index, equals 38.8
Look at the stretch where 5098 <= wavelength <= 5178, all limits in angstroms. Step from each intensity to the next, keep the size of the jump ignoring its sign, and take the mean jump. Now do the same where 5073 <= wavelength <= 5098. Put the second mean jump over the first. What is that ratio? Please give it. 1.53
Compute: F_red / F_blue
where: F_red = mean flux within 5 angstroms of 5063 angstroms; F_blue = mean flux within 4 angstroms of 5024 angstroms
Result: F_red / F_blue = 0.99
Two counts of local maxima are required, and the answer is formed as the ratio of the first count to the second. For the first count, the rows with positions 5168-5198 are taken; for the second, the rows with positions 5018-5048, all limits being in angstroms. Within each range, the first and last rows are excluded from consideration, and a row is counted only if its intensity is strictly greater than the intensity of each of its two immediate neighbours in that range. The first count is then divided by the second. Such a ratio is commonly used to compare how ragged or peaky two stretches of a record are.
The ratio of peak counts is 1.00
